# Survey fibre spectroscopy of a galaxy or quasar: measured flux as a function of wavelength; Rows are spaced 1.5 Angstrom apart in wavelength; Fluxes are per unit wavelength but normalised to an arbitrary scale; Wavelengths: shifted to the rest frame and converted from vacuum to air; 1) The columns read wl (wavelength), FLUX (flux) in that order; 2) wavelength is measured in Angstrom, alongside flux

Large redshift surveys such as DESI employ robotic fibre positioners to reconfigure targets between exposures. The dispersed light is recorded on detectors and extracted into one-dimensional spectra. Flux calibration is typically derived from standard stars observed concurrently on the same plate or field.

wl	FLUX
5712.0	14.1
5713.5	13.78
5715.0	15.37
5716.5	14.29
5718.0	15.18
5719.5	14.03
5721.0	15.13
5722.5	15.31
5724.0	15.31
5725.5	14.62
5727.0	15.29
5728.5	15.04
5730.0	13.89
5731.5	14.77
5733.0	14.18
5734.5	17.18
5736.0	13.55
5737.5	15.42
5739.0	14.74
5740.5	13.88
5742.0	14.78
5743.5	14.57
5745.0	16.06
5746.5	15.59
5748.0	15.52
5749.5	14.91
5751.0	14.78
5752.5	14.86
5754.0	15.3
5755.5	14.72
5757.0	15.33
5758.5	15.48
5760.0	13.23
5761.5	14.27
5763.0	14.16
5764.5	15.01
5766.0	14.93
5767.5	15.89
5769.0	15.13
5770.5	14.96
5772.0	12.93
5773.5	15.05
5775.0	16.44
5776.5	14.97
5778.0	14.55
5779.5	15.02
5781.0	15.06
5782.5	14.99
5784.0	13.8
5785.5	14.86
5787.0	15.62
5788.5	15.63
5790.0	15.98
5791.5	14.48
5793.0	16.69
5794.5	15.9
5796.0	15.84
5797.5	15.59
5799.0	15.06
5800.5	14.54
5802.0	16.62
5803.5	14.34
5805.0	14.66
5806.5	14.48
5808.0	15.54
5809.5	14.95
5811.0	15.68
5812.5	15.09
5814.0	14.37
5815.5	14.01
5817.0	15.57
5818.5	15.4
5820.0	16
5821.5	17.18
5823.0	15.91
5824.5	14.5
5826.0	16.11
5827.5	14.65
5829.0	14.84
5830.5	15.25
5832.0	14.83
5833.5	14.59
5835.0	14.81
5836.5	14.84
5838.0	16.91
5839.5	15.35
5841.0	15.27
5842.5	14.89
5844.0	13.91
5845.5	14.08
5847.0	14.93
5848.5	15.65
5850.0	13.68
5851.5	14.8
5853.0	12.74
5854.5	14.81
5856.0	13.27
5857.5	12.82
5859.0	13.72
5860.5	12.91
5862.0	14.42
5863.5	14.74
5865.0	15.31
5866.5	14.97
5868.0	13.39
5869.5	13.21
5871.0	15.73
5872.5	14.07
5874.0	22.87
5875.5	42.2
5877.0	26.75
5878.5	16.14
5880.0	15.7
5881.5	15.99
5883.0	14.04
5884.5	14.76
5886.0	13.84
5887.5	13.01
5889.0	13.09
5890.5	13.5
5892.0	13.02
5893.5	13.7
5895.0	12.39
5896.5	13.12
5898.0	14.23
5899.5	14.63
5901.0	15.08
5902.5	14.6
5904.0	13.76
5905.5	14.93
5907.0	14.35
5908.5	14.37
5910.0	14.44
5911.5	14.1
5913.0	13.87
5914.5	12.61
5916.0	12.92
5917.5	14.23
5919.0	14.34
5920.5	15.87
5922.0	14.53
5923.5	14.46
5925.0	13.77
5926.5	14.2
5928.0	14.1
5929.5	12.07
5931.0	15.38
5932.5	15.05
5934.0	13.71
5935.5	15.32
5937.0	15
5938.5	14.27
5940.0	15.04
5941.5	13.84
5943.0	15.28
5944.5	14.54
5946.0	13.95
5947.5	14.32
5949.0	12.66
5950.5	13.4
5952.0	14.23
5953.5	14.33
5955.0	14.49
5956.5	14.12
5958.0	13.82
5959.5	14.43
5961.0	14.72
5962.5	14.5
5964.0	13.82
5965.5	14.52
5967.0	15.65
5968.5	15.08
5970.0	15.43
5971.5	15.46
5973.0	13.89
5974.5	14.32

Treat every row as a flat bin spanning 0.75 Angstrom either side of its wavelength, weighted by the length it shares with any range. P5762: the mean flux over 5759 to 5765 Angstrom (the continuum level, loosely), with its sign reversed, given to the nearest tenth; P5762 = -14.2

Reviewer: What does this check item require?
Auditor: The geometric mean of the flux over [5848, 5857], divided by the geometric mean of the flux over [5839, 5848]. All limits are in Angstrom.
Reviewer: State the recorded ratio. 0.96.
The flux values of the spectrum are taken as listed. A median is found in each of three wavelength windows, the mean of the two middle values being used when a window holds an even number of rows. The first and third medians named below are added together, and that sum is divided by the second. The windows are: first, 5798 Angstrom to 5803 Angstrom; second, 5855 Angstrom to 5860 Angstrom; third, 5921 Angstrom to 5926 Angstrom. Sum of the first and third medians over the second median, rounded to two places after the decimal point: 2.22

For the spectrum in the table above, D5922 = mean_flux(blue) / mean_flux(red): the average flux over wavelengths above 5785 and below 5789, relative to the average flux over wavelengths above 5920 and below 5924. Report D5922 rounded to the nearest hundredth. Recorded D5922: 1.03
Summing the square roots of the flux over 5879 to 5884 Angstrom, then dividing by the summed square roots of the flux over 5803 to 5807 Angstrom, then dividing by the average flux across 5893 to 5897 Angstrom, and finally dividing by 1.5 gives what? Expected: 0.052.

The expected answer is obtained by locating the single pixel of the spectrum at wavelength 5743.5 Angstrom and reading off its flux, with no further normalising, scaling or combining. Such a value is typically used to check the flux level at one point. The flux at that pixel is 14.57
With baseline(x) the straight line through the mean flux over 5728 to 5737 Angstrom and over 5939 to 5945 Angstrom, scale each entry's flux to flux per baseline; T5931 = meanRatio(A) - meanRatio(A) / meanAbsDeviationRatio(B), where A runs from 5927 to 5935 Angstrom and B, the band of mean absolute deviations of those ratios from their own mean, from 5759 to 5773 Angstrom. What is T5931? -18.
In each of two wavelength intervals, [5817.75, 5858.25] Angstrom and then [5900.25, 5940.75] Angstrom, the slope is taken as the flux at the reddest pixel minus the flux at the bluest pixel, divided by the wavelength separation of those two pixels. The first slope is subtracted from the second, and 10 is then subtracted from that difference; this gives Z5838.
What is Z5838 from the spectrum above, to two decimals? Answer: -9.93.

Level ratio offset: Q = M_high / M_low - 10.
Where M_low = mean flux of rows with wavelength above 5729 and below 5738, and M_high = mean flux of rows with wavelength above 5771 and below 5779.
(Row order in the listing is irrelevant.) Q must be -9.00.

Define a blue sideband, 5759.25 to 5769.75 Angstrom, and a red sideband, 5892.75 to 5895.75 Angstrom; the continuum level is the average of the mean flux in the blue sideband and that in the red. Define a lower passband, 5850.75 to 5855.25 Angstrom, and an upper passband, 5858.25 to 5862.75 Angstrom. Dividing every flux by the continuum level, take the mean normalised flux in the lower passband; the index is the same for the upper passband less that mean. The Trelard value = -0.031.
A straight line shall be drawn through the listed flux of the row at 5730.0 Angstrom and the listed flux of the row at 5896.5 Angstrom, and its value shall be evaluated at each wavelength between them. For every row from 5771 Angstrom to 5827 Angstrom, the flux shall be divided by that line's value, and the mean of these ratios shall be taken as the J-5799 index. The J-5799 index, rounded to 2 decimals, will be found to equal 1.12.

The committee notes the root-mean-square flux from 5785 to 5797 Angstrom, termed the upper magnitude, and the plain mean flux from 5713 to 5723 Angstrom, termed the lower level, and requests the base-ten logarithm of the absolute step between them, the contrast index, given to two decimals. -0.04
